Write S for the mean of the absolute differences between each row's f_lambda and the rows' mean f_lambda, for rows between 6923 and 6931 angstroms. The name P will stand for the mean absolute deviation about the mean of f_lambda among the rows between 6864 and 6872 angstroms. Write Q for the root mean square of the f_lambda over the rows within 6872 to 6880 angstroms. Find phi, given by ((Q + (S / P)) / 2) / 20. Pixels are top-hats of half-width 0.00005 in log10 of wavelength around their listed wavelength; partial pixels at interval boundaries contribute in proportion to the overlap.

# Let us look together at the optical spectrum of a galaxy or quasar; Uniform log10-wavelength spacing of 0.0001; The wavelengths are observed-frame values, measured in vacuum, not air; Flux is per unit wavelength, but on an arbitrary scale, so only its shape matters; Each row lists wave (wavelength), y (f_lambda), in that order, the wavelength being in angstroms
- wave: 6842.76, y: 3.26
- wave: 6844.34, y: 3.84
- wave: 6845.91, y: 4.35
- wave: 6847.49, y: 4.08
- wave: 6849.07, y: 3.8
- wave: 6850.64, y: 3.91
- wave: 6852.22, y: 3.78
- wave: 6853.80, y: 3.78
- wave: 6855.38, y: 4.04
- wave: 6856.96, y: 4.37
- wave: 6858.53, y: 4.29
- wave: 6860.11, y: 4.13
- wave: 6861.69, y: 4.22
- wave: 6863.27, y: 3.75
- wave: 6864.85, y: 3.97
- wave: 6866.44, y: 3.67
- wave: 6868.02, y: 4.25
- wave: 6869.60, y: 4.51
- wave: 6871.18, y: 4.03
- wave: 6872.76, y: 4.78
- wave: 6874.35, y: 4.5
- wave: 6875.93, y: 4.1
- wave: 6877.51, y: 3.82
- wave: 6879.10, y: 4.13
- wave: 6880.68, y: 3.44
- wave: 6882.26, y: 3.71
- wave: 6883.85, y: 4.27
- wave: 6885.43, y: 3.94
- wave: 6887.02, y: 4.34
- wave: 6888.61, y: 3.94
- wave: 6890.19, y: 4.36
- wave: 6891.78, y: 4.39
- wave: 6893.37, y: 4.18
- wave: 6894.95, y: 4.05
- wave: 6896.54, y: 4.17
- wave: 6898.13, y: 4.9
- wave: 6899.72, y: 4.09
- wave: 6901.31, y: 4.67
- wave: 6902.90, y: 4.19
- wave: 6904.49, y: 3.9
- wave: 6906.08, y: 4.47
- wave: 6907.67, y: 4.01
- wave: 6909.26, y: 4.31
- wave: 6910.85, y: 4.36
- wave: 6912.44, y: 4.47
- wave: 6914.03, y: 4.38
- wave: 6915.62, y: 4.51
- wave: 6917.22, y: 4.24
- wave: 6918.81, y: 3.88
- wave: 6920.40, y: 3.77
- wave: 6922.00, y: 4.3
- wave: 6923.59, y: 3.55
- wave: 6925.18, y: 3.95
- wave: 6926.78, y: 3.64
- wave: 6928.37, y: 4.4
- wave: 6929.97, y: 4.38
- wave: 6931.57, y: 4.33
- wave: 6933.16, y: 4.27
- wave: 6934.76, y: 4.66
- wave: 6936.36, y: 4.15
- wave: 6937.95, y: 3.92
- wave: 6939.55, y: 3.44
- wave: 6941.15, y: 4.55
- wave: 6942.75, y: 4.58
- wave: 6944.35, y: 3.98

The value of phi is 0.142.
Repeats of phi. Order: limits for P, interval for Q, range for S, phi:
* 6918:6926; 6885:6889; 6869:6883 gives 0.145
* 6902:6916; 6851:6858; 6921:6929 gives 0.145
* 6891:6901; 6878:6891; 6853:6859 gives 0.123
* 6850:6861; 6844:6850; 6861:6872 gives 0.131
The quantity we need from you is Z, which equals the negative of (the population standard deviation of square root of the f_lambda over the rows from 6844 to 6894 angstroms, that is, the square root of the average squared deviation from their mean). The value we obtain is -0.072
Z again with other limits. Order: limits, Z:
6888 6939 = -0.072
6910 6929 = -0.082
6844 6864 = -0.055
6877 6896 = -0.070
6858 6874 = -0.077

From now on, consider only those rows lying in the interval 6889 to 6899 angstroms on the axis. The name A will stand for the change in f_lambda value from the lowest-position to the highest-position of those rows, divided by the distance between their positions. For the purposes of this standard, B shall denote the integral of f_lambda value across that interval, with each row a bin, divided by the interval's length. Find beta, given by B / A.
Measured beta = 64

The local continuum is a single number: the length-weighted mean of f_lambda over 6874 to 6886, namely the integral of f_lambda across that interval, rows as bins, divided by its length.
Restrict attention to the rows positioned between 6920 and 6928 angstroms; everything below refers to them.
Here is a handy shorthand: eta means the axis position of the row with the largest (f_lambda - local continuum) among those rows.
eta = 6922.00 angstroms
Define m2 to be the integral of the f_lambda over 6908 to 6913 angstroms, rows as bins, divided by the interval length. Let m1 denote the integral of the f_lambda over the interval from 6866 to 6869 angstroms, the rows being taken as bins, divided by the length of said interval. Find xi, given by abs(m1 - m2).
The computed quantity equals 0.31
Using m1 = 4.03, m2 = 4.34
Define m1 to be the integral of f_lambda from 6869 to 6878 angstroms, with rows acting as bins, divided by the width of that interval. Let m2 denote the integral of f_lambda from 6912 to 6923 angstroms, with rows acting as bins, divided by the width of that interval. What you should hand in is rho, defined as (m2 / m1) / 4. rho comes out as 0.244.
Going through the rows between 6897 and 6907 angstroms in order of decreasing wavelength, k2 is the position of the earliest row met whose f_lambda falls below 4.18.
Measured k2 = 6904.49 angstroms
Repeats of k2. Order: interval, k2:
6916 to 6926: 6925.18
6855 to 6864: 6863.27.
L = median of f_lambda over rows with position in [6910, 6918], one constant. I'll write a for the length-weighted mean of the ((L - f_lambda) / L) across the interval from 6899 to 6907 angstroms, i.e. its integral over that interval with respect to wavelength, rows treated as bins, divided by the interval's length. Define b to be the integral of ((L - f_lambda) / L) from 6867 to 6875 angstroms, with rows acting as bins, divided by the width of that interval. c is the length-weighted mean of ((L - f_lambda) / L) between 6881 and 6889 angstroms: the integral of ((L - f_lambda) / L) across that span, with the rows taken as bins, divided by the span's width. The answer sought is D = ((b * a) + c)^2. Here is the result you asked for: 0.0071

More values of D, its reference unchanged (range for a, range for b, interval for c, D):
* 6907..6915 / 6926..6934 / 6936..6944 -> 0.0036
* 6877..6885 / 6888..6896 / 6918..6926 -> 0.0137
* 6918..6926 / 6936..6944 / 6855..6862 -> 0.0019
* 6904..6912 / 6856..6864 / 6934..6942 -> 0.0031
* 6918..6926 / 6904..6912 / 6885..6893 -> 0.0019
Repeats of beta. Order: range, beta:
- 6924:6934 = 103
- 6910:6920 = -71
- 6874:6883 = -39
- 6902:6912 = 197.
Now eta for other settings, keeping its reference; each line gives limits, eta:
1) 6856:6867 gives 6856.96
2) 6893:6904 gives 6898.13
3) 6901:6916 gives 6901.31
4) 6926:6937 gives 6934.76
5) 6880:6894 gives 6891.78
